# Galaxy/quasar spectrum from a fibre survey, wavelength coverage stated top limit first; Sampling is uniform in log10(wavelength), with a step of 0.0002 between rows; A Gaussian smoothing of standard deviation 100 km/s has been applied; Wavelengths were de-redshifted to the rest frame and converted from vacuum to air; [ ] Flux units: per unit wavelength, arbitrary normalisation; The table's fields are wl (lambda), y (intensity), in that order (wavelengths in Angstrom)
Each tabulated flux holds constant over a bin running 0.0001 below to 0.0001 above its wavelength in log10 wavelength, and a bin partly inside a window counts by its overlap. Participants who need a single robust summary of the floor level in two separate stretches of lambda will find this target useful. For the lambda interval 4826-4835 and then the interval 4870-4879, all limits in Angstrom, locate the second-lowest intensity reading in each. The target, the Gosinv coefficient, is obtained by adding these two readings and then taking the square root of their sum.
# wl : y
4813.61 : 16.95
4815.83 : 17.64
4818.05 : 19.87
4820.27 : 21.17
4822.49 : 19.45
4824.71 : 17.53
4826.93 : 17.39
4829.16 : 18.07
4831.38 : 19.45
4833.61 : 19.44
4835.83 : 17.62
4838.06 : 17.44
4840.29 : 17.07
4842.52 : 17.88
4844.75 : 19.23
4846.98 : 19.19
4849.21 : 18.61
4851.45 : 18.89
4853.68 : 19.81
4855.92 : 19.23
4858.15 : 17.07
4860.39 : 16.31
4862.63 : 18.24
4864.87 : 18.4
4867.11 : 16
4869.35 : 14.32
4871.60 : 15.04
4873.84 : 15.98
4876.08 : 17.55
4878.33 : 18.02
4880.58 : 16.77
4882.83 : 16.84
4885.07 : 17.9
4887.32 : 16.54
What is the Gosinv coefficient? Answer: 5.84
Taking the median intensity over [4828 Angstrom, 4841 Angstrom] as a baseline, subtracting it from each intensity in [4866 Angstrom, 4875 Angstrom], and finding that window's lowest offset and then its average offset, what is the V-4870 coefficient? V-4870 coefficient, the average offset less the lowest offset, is 1.0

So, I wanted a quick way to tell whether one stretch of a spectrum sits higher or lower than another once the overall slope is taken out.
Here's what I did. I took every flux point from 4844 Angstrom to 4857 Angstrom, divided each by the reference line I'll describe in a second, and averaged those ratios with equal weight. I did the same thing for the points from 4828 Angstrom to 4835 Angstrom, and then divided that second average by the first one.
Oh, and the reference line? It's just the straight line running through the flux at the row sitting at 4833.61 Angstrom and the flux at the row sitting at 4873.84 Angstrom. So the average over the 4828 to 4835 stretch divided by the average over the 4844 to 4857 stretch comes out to 0.91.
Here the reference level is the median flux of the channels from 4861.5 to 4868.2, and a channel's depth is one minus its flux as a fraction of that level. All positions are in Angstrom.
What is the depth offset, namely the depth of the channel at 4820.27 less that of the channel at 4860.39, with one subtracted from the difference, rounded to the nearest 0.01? -1.27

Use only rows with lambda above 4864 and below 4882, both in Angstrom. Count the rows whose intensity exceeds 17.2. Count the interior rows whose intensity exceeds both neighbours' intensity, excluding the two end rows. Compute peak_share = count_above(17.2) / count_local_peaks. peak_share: 3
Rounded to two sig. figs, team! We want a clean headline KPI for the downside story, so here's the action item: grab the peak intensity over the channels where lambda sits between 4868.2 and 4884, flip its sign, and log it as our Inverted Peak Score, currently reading -18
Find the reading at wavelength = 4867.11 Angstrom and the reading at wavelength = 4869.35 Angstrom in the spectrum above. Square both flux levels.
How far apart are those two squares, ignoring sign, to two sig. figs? 51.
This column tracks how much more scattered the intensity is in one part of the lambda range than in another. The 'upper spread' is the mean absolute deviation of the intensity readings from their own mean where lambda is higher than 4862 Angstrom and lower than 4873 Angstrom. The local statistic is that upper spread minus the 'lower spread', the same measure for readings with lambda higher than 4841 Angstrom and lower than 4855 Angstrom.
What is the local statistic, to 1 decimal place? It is 1.1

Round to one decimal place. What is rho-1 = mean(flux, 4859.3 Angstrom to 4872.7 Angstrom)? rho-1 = 16.4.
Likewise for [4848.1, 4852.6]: 18.8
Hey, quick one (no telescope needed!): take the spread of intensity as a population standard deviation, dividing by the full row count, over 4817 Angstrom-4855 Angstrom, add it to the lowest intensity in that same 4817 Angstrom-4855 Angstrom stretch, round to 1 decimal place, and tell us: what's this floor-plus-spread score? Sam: 18.2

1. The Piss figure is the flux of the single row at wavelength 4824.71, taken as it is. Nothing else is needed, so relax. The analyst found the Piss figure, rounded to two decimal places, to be 17.53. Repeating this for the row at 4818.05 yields 19.87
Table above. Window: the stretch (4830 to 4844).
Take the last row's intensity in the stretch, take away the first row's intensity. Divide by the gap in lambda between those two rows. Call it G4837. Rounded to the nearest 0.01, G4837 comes -0.14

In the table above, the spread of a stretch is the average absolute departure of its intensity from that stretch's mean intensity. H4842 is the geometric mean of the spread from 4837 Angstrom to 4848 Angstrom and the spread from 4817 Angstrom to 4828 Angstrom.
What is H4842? 1.04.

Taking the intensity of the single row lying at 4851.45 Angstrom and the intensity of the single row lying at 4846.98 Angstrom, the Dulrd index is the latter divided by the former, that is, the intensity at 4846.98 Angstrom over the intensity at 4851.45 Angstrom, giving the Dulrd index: 1.02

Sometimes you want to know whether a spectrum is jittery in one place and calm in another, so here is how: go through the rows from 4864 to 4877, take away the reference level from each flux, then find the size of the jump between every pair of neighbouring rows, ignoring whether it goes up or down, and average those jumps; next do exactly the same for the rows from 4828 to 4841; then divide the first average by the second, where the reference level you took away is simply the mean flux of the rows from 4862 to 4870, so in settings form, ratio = 1.9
